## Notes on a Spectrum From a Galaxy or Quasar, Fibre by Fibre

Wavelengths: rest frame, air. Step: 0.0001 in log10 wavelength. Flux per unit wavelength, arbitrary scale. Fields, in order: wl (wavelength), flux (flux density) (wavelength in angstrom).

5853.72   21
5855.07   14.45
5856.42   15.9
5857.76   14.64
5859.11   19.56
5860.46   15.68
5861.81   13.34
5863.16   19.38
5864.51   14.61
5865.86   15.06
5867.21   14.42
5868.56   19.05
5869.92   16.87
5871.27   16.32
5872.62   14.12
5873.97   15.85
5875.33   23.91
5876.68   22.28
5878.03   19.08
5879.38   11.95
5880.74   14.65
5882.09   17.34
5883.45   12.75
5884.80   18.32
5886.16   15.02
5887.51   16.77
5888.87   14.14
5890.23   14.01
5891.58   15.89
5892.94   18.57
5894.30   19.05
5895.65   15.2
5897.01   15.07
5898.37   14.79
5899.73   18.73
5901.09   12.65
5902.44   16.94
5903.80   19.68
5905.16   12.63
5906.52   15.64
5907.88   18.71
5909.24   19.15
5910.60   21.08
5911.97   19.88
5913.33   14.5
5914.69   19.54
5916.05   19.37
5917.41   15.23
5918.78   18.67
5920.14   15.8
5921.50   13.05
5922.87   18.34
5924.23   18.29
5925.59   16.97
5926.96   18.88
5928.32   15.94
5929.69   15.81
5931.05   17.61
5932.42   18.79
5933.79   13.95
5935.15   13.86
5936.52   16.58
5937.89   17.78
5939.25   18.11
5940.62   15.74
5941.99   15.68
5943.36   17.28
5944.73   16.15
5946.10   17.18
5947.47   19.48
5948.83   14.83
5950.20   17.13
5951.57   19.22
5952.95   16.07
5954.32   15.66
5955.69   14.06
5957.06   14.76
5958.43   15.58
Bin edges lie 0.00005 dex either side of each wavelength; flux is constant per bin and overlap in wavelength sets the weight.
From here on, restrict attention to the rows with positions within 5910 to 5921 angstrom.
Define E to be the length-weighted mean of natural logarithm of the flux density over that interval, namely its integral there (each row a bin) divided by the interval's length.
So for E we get 2.88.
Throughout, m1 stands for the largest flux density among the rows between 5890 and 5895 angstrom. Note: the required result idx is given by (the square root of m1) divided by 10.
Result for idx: 0.436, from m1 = 19.05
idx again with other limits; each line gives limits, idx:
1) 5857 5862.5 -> 0.442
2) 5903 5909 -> 0.444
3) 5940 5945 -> 0.416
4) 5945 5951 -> 0.441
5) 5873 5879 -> 0.489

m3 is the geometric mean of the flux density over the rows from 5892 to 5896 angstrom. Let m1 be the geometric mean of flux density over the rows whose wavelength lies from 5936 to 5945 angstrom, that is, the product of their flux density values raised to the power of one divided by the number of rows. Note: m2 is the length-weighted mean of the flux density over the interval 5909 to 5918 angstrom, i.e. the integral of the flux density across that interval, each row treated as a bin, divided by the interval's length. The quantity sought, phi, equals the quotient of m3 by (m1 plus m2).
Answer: 0.50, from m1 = 16.7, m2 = 18.4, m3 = 17.5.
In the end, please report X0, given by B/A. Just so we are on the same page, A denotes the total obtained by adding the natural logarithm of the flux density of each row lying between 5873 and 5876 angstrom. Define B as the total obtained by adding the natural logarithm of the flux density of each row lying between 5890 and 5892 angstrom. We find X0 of 0.91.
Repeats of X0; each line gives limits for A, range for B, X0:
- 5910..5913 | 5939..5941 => 0.94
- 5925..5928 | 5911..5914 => 0.98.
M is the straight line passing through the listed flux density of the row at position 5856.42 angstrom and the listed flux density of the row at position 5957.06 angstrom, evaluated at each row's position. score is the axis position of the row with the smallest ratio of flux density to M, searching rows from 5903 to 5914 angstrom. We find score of 5905.16 angstrom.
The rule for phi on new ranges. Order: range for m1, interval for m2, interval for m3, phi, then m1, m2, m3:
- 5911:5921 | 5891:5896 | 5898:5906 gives 0.45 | 17.4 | 17.3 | 15.7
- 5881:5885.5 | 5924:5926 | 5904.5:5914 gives 0.51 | 15.9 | 17.6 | 17.1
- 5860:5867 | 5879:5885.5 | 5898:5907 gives 0.51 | 15.5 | 15.1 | 15.7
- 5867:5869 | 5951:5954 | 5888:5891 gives 0.42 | 16.6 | 17.3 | 14.1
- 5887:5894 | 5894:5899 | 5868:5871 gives 0.57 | 15.8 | 15.8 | 17.9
